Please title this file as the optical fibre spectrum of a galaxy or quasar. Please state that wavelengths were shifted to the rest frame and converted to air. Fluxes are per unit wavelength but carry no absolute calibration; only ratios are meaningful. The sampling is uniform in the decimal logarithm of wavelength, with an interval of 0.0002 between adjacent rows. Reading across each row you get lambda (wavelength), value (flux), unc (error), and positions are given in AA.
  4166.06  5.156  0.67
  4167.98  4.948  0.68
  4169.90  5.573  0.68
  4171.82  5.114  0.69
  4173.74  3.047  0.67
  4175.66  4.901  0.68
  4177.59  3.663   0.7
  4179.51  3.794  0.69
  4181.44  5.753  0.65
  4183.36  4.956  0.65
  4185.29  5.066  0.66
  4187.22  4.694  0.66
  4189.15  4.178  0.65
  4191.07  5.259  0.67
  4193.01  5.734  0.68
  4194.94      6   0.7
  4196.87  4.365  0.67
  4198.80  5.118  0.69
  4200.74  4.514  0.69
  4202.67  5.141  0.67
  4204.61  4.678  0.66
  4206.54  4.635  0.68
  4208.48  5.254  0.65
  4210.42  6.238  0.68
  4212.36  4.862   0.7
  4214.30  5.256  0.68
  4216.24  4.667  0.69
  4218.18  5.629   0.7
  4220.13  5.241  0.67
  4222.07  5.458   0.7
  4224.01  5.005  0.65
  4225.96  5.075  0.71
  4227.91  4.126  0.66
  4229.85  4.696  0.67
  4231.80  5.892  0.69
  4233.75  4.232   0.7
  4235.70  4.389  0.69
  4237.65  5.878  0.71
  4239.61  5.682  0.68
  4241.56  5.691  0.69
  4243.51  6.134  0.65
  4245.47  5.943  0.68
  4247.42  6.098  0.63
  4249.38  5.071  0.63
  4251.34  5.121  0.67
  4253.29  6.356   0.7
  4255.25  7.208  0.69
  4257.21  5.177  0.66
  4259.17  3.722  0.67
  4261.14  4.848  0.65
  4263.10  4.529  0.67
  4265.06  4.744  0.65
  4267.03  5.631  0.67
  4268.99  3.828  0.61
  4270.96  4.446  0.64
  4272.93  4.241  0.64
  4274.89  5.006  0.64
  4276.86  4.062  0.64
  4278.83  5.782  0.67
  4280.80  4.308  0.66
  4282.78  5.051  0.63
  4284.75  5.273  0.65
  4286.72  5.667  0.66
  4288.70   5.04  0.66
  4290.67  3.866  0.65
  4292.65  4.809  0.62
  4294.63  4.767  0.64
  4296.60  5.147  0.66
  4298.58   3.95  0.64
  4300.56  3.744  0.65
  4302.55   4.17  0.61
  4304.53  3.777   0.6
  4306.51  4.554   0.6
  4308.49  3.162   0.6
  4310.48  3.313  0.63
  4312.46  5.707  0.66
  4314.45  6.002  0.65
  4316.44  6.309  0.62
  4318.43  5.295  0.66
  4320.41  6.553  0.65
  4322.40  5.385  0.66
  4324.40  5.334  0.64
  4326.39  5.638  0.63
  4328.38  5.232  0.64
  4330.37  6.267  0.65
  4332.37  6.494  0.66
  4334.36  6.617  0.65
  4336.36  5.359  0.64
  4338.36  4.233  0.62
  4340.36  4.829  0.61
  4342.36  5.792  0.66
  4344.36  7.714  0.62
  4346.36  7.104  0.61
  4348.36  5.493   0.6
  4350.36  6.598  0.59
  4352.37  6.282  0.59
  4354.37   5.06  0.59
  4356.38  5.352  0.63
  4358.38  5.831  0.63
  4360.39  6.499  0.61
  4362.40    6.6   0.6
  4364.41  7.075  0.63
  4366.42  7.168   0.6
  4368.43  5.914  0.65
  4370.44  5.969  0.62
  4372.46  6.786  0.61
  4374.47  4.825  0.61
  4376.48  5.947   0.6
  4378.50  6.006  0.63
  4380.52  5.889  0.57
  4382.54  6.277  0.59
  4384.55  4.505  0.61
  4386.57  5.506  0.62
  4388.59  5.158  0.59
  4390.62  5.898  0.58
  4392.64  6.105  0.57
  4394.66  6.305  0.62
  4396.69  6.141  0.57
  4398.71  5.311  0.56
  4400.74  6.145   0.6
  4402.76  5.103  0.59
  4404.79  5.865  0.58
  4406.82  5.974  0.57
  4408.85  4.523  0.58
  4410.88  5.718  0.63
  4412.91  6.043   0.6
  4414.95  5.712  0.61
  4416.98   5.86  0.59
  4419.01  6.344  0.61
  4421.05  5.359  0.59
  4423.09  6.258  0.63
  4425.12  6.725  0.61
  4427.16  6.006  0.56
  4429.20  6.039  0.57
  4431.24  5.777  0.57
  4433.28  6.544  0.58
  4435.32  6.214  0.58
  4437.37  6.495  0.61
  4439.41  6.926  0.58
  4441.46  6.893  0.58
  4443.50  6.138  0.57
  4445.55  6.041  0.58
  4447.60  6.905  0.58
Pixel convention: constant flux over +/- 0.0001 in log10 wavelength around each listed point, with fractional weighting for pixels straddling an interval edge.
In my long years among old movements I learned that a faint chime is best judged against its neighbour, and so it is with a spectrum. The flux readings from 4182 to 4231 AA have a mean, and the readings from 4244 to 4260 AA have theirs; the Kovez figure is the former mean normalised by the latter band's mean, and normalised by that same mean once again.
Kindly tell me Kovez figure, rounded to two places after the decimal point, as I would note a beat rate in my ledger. 0.16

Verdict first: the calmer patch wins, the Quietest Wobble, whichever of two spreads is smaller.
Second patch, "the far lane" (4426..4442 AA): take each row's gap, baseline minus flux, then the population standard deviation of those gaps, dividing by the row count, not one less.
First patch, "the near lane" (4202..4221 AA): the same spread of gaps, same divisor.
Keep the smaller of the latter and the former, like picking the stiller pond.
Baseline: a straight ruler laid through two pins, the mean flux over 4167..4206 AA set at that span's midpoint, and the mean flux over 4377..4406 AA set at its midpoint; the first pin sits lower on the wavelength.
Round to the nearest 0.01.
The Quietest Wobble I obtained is 0.38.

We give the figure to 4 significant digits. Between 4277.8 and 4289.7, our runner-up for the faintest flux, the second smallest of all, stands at 5.040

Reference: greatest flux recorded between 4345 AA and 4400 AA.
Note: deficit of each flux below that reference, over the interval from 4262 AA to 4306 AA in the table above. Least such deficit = 1.4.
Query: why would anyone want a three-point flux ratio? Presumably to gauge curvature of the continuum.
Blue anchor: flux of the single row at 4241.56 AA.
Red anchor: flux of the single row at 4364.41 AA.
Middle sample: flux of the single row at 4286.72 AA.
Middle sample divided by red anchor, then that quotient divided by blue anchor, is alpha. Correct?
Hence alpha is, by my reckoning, 0.141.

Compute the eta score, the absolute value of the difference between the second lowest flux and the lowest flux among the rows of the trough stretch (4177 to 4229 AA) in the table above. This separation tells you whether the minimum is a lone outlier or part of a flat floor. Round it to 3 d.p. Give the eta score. 0.131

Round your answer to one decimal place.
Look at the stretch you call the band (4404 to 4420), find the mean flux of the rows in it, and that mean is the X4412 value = 5.8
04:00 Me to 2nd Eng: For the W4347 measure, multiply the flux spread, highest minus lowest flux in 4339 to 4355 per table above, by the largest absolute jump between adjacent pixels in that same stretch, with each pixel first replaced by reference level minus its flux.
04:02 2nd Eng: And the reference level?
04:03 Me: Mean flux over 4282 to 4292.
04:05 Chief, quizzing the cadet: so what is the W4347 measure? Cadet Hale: 6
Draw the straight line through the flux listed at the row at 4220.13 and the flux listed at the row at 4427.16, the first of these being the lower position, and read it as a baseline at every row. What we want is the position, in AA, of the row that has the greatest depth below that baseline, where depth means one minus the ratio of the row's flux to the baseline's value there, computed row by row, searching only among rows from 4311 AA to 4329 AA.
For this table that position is 4328.38 AA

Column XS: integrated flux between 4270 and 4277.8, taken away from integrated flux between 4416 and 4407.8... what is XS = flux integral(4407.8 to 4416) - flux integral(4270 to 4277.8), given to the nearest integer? 10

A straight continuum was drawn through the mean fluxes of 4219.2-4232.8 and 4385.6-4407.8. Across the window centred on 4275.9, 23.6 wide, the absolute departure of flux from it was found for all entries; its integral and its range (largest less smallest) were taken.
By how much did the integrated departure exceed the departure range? 13.8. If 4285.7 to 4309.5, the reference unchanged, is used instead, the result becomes 22.6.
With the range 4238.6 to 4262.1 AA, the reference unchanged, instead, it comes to 15.7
